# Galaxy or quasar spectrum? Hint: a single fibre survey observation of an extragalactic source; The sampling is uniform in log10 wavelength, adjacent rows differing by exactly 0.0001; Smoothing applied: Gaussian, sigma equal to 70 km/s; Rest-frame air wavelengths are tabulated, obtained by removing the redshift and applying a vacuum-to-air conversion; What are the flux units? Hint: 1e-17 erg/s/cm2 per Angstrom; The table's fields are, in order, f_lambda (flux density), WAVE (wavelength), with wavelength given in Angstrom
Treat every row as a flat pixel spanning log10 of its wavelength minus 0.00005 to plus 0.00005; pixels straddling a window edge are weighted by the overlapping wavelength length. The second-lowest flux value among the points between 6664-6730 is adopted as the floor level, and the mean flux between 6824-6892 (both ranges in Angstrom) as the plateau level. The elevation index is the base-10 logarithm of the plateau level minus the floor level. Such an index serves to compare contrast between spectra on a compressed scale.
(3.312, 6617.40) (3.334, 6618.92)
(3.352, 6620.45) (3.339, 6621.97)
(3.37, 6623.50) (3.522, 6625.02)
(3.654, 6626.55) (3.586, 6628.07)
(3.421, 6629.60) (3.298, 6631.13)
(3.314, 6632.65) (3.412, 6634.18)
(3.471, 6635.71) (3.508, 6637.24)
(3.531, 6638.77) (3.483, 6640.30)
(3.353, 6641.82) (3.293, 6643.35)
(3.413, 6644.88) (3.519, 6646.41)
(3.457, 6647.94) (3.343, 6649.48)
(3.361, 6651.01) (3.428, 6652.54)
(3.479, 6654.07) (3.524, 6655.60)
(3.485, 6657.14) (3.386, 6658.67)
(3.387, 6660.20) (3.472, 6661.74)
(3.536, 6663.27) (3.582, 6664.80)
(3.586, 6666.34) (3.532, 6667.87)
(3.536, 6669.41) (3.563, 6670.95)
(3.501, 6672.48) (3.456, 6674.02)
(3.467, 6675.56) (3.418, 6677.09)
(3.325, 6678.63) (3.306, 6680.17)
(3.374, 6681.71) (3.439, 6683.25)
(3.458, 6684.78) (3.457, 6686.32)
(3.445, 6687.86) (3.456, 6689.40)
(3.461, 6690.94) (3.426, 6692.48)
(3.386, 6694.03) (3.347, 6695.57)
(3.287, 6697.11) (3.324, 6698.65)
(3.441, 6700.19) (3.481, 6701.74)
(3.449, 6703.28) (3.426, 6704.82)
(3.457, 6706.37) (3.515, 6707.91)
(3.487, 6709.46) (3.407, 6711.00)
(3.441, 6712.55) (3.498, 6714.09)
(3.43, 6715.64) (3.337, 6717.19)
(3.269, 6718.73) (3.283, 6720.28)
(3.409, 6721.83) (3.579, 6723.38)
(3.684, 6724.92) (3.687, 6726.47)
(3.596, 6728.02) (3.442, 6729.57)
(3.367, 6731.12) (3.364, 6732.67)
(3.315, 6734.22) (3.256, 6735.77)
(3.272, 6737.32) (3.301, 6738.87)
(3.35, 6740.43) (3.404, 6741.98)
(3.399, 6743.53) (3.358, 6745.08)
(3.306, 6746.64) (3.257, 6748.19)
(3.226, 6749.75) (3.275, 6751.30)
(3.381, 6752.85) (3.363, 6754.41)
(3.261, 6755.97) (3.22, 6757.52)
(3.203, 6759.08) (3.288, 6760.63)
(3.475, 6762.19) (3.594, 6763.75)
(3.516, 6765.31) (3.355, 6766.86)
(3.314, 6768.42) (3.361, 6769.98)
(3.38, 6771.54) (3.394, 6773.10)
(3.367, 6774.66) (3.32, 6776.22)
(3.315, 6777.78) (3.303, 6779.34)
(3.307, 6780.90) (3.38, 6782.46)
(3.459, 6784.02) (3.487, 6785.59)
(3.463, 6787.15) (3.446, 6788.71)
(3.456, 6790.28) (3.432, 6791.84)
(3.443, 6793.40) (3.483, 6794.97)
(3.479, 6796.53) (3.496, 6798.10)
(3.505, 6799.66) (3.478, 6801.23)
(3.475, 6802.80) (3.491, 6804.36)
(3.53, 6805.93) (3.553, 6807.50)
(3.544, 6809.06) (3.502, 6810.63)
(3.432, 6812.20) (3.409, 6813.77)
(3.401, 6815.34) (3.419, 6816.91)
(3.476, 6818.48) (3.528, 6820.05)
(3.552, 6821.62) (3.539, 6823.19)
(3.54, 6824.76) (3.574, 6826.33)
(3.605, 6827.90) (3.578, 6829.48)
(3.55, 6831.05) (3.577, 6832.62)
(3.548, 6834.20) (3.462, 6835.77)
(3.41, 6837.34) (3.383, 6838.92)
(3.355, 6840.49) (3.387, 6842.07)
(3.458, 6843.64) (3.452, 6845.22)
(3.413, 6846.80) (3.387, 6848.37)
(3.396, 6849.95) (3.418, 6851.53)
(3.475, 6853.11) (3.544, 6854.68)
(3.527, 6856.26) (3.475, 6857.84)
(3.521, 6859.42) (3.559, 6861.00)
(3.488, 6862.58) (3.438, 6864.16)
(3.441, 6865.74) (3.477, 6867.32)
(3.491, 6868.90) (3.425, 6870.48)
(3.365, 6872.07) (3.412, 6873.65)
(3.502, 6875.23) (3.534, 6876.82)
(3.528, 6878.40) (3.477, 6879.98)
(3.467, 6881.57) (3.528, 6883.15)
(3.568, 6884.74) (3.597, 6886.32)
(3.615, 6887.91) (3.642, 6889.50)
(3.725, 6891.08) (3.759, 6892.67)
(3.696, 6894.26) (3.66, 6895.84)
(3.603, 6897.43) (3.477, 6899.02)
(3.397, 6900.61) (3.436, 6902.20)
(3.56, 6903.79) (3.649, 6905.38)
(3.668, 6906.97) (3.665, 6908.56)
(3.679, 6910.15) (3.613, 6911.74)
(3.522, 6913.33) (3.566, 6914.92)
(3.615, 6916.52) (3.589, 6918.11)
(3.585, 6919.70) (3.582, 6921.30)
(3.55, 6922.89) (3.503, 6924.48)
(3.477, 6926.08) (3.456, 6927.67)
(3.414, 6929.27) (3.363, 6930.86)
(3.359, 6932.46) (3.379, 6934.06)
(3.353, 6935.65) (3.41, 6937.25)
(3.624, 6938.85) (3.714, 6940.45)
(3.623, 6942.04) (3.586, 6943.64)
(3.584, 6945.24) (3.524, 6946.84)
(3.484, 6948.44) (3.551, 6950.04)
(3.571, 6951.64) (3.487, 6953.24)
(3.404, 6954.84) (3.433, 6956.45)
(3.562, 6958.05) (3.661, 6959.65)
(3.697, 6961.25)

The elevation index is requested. -0.67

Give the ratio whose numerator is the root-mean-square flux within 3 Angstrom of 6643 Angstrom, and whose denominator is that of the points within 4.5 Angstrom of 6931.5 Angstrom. 1.00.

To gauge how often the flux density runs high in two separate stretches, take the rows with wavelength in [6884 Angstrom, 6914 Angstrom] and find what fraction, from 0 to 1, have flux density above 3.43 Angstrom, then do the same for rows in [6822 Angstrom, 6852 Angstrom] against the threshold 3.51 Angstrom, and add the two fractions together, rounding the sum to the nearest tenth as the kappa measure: 1.4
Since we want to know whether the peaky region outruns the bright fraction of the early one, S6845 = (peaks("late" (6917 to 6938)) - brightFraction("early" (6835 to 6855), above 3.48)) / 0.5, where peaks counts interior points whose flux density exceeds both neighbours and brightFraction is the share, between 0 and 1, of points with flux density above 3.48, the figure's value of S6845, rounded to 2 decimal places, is 1.85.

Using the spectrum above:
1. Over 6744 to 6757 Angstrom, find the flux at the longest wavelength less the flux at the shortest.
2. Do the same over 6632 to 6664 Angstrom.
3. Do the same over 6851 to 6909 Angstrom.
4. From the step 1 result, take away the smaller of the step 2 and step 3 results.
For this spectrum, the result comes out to -0.32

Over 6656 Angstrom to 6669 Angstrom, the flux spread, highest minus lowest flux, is 0.20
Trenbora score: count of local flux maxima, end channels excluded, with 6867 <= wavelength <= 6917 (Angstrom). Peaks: 5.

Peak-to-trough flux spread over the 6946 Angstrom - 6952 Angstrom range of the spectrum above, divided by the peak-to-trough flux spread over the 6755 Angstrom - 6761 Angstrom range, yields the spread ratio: 1.0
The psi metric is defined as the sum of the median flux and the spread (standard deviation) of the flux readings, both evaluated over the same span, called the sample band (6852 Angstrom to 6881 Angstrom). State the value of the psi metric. 3.53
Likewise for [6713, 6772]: 3.48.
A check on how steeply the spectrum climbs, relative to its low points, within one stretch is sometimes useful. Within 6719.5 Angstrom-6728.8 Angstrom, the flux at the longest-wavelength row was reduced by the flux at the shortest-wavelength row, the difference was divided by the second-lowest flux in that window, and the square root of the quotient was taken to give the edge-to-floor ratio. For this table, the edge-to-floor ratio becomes 0.30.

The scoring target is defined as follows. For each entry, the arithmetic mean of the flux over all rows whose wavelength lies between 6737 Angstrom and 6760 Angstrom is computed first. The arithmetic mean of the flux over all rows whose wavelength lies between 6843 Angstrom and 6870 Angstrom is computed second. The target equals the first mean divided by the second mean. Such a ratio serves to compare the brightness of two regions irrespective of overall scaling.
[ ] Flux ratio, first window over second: 0.95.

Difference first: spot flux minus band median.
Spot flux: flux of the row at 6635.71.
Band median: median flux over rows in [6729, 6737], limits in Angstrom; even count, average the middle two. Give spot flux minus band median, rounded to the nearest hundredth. 0.11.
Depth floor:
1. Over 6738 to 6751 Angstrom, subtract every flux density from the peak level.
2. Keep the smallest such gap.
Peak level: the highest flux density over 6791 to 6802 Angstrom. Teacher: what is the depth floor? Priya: 0.10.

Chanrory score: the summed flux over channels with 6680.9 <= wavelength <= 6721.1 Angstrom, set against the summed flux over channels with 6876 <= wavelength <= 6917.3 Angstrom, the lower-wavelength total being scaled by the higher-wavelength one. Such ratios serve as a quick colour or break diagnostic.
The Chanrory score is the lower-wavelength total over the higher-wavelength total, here 0.95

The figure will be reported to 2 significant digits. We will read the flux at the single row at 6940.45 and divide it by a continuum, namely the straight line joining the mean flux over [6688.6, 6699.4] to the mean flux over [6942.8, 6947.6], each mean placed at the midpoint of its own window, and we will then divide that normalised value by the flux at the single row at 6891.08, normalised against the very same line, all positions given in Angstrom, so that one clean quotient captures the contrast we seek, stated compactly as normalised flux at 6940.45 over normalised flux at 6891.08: 0.99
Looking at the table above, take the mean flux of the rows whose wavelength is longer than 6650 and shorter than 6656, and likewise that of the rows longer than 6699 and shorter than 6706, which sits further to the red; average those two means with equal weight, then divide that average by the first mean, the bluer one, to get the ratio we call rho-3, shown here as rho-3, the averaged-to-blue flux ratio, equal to 1.00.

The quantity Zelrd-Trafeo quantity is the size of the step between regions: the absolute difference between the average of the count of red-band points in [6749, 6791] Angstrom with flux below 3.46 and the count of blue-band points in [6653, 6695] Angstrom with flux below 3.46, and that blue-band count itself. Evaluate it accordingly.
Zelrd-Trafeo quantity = 4.00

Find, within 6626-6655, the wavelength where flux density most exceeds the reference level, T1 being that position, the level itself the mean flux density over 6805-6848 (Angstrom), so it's 6626.55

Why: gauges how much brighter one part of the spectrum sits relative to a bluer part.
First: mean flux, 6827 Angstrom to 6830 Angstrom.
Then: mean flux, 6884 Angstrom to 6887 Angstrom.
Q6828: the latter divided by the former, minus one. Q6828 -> 0.00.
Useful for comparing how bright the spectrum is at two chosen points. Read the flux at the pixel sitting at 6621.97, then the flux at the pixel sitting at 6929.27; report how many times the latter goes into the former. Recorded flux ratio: 0.978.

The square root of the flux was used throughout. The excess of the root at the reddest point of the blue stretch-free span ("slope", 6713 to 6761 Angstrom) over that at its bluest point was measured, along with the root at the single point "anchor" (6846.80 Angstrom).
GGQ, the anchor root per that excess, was -32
